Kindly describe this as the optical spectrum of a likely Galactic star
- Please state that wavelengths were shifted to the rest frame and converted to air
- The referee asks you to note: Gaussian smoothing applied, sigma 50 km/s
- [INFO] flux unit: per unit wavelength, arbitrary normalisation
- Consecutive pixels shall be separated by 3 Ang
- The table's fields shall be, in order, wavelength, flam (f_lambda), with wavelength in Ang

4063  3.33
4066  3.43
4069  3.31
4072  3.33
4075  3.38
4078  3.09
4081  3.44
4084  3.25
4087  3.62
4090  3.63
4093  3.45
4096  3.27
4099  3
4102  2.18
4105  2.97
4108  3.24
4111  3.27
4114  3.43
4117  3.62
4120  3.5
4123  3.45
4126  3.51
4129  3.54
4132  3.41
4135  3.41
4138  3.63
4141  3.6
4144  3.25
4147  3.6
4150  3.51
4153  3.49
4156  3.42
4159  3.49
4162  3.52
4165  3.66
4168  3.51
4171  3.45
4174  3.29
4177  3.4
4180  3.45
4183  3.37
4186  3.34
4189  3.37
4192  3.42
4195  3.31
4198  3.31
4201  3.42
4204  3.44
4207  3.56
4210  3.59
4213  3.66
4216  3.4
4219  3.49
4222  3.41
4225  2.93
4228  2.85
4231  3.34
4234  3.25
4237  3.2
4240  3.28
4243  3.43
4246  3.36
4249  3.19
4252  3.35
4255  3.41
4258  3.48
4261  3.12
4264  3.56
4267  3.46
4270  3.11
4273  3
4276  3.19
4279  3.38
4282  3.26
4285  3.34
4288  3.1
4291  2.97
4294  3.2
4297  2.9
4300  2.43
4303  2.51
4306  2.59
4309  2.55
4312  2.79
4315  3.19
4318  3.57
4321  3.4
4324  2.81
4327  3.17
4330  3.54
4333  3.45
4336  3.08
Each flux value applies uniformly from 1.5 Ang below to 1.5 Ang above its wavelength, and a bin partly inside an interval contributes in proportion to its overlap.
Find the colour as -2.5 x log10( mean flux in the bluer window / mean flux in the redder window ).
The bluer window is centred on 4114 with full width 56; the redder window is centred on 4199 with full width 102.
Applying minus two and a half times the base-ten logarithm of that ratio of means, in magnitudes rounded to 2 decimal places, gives 0.01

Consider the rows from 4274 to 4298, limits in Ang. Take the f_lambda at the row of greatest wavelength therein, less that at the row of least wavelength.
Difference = -0.29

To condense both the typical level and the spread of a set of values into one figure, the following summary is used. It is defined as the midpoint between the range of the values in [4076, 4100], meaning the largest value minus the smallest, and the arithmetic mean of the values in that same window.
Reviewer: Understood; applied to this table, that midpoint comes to 1.99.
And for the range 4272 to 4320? 2.07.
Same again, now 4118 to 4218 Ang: 1.94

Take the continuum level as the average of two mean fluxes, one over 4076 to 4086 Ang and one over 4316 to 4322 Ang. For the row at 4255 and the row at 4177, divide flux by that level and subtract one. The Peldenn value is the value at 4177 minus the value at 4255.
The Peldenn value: 0.00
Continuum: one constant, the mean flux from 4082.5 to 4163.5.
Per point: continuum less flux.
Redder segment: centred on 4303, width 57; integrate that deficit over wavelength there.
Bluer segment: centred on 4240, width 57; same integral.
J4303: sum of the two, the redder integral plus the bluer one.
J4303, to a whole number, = 22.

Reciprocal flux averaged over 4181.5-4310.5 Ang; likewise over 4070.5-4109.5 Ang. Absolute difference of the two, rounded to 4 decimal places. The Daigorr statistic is 0.0030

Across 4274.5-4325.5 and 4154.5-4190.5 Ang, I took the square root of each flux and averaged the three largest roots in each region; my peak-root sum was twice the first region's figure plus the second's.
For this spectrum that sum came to 5.60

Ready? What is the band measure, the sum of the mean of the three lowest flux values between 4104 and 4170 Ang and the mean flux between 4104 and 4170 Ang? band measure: 6.6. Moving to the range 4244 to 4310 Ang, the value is 5.6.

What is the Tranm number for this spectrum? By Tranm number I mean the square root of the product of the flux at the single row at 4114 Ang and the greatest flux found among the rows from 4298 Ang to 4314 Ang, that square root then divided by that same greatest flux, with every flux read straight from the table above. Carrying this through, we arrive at 1.11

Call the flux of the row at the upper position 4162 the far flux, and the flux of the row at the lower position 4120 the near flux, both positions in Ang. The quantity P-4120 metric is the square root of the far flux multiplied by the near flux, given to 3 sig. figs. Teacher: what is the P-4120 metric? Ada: 3.51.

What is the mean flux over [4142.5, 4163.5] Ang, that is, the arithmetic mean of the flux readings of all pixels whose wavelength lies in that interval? 3.47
